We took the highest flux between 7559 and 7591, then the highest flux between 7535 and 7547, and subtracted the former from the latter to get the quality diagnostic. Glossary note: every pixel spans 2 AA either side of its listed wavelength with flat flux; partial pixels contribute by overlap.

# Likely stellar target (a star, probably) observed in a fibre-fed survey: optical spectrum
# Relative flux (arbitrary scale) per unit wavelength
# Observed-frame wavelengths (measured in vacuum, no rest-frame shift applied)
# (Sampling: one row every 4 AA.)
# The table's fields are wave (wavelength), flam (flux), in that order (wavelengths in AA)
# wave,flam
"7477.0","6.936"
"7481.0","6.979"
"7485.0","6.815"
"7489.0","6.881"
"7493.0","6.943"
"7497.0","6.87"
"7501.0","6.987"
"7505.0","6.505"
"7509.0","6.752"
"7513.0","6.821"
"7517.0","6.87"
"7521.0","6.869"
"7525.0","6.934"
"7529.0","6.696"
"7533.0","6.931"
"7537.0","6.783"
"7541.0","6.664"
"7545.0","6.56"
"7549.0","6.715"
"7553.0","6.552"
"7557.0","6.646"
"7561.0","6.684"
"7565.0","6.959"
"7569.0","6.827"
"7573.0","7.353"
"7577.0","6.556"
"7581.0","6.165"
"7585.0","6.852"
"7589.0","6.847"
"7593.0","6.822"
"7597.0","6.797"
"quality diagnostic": -0.57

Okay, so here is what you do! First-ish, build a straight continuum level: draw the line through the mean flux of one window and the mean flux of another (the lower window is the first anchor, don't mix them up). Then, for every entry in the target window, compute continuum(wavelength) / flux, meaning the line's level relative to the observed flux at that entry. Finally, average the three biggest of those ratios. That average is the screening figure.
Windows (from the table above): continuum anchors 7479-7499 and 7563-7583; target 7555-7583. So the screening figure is 1.050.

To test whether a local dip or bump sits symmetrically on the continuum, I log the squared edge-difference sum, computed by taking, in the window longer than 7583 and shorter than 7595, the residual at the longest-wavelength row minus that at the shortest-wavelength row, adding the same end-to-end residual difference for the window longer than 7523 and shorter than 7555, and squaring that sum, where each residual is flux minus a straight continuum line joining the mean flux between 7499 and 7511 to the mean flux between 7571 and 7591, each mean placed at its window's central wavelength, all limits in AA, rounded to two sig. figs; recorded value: 0.17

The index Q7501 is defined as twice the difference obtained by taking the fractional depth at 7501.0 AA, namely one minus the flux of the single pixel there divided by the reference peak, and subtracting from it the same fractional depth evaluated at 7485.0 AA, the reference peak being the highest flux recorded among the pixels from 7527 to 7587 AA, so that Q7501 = -0.05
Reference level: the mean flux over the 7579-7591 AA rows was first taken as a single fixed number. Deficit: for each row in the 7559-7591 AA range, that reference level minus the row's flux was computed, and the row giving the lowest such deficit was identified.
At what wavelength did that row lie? 7573.0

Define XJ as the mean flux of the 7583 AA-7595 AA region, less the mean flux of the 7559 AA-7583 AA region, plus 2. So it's 2.08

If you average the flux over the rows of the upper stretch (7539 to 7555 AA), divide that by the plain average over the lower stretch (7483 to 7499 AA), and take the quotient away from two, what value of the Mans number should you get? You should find 1.04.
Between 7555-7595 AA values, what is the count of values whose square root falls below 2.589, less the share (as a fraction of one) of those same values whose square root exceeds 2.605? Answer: 3.4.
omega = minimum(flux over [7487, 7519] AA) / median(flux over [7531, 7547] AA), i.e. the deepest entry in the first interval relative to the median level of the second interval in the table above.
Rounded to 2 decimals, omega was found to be 0.97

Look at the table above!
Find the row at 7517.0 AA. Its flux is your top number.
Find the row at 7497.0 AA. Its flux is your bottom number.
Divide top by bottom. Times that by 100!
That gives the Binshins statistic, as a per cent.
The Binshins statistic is 100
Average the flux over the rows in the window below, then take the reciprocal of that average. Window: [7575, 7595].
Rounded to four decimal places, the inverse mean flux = 0.1504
